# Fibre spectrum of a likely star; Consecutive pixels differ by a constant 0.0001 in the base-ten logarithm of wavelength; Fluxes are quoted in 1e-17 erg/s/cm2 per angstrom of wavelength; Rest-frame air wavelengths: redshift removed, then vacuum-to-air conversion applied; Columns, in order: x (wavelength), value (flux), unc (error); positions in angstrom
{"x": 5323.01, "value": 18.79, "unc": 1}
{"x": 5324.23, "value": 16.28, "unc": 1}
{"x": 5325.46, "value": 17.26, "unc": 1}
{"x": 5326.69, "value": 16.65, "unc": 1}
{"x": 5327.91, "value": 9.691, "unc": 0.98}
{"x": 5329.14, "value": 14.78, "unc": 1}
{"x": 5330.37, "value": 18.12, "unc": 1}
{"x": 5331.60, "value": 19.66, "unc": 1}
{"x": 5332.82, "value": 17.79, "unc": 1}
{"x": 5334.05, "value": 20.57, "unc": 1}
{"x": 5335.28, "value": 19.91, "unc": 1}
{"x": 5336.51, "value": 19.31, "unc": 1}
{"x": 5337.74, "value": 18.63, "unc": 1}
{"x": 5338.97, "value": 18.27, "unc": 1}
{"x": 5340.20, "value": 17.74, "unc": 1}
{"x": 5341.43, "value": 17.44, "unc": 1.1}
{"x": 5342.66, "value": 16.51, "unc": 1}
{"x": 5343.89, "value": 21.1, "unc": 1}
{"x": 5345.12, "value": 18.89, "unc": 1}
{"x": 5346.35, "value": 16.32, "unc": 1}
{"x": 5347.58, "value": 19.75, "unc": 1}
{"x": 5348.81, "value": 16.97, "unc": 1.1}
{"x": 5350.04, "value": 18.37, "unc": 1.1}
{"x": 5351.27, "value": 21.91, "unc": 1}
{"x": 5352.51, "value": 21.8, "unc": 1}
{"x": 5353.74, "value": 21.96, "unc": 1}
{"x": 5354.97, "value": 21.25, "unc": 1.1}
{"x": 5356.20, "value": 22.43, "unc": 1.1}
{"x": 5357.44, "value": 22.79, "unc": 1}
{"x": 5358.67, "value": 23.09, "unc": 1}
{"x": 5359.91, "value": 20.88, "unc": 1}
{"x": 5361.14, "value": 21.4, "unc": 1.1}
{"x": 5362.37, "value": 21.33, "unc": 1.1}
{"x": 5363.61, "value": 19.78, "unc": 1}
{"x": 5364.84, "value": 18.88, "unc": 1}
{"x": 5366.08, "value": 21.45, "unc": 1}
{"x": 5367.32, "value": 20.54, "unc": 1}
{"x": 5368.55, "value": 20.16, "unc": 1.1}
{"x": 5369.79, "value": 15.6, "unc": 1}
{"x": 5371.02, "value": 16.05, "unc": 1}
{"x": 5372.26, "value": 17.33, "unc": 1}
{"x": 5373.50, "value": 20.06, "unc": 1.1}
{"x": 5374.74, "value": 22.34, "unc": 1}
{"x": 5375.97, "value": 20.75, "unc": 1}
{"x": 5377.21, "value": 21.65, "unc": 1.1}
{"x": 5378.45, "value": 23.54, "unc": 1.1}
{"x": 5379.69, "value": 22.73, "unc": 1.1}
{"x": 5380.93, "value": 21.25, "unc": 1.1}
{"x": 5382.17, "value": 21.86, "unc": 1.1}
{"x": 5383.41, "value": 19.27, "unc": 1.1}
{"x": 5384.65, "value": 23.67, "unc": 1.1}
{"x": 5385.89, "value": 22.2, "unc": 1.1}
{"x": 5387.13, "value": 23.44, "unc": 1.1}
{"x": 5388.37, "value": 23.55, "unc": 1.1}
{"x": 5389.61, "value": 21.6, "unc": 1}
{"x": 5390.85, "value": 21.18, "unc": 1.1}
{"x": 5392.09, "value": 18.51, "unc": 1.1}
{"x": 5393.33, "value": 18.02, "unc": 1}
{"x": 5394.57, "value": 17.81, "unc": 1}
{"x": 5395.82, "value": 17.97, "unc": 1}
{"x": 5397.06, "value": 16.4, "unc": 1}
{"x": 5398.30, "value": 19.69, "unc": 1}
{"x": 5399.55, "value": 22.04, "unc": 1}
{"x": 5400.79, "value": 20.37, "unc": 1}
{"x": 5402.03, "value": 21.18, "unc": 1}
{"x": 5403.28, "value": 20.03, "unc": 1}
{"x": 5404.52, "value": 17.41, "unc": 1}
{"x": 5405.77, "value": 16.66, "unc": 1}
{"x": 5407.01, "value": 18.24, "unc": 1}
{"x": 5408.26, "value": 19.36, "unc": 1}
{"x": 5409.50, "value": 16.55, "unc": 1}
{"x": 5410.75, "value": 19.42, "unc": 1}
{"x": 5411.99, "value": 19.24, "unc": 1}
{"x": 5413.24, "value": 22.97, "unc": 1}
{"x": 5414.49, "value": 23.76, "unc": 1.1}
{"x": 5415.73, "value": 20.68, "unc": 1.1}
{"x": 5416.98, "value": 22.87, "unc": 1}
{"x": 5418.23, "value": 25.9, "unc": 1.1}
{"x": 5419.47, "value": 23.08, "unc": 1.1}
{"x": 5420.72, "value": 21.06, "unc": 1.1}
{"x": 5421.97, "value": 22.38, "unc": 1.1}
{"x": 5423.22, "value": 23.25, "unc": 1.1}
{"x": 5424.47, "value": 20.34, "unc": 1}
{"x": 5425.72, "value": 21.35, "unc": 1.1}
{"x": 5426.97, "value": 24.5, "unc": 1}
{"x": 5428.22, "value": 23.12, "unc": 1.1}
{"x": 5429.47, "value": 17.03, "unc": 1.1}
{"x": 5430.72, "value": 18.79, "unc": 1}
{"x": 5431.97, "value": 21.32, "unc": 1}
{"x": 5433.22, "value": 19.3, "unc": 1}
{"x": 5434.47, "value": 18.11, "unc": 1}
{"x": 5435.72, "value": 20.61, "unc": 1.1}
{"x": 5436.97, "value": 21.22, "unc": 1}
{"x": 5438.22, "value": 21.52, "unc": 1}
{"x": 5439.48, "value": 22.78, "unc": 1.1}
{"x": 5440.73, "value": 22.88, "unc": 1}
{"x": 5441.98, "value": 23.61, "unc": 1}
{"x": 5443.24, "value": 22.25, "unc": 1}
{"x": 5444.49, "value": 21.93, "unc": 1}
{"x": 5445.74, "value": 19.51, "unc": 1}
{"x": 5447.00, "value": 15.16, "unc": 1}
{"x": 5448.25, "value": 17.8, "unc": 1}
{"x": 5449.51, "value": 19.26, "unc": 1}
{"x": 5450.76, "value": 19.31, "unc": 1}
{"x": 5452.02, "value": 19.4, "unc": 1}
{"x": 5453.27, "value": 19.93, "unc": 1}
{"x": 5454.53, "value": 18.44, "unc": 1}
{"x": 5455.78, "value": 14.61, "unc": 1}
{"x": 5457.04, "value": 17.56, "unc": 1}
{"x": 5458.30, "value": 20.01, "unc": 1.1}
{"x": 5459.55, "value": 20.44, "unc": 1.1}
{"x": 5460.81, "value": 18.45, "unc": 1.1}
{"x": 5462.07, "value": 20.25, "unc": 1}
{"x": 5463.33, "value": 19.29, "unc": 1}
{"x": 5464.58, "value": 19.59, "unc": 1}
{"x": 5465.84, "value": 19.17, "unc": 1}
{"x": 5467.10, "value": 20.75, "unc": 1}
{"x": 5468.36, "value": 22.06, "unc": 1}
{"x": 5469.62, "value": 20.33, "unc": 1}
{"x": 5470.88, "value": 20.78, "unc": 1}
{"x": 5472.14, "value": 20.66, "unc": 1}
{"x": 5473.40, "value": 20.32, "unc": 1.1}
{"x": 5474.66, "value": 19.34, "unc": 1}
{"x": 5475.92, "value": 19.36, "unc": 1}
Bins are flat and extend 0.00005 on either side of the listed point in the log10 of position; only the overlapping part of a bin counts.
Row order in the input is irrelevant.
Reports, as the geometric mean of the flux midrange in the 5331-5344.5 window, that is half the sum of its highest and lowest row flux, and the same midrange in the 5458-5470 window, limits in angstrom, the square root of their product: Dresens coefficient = 19.5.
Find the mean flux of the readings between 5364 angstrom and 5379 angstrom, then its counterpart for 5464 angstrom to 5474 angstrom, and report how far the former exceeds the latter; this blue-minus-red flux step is -0.6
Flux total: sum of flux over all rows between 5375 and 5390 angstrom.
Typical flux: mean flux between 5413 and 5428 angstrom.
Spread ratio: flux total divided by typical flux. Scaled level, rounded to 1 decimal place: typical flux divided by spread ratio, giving 1.9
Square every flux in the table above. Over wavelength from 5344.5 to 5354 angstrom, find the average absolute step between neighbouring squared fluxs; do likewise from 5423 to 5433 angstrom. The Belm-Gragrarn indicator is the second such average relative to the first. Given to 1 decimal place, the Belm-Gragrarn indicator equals 1.5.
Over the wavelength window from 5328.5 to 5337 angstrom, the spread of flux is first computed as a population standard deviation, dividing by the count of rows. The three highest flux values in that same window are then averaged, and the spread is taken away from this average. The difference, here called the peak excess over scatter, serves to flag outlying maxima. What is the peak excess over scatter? 18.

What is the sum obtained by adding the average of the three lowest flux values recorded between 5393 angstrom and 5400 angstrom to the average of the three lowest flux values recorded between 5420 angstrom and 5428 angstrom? 38.3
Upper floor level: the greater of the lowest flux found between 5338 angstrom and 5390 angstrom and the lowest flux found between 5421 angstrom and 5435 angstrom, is 17.0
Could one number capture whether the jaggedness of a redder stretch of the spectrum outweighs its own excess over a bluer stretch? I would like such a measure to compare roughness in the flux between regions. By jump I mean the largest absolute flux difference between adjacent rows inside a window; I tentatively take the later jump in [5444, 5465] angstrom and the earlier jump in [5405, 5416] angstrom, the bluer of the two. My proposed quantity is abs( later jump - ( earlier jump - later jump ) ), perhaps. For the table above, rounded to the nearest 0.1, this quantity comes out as 5.0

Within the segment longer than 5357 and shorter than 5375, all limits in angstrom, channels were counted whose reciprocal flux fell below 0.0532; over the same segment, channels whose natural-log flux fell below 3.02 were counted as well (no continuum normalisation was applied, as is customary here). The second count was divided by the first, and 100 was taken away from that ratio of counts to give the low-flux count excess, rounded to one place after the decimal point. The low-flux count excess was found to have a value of -99.4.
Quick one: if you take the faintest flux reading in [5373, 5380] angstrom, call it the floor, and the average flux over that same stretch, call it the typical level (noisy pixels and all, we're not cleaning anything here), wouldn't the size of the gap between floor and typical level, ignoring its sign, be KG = 1.8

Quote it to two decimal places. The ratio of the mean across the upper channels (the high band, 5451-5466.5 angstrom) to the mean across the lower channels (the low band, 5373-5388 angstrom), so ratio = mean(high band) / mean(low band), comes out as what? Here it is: 0.86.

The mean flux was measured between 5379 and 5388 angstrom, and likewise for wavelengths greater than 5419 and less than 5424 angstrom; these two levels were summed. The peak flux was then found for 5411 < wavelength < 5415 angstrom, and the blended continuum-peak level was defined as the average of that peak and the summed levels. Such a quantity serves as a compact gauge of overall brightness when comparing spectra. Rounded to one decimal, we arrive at 34.1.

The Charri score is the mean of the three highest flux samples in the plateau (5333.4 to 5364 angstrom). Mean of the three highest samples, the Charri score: 22.8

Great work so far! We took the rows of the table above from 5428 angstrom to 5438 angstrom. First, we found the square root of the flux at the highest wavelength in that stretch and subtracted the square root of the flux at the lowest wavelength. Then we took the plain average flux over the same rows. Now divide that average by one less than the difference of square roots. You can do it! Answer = -17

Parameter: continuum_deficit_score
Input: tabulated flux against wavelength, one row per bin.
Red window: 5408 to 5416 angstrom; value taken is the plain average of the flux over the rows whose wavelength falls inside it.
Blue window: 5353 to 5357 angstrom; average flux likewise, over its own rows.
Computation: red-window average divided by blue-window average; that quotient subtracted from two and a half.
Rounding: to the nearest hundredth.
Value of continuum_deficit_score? 1.57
